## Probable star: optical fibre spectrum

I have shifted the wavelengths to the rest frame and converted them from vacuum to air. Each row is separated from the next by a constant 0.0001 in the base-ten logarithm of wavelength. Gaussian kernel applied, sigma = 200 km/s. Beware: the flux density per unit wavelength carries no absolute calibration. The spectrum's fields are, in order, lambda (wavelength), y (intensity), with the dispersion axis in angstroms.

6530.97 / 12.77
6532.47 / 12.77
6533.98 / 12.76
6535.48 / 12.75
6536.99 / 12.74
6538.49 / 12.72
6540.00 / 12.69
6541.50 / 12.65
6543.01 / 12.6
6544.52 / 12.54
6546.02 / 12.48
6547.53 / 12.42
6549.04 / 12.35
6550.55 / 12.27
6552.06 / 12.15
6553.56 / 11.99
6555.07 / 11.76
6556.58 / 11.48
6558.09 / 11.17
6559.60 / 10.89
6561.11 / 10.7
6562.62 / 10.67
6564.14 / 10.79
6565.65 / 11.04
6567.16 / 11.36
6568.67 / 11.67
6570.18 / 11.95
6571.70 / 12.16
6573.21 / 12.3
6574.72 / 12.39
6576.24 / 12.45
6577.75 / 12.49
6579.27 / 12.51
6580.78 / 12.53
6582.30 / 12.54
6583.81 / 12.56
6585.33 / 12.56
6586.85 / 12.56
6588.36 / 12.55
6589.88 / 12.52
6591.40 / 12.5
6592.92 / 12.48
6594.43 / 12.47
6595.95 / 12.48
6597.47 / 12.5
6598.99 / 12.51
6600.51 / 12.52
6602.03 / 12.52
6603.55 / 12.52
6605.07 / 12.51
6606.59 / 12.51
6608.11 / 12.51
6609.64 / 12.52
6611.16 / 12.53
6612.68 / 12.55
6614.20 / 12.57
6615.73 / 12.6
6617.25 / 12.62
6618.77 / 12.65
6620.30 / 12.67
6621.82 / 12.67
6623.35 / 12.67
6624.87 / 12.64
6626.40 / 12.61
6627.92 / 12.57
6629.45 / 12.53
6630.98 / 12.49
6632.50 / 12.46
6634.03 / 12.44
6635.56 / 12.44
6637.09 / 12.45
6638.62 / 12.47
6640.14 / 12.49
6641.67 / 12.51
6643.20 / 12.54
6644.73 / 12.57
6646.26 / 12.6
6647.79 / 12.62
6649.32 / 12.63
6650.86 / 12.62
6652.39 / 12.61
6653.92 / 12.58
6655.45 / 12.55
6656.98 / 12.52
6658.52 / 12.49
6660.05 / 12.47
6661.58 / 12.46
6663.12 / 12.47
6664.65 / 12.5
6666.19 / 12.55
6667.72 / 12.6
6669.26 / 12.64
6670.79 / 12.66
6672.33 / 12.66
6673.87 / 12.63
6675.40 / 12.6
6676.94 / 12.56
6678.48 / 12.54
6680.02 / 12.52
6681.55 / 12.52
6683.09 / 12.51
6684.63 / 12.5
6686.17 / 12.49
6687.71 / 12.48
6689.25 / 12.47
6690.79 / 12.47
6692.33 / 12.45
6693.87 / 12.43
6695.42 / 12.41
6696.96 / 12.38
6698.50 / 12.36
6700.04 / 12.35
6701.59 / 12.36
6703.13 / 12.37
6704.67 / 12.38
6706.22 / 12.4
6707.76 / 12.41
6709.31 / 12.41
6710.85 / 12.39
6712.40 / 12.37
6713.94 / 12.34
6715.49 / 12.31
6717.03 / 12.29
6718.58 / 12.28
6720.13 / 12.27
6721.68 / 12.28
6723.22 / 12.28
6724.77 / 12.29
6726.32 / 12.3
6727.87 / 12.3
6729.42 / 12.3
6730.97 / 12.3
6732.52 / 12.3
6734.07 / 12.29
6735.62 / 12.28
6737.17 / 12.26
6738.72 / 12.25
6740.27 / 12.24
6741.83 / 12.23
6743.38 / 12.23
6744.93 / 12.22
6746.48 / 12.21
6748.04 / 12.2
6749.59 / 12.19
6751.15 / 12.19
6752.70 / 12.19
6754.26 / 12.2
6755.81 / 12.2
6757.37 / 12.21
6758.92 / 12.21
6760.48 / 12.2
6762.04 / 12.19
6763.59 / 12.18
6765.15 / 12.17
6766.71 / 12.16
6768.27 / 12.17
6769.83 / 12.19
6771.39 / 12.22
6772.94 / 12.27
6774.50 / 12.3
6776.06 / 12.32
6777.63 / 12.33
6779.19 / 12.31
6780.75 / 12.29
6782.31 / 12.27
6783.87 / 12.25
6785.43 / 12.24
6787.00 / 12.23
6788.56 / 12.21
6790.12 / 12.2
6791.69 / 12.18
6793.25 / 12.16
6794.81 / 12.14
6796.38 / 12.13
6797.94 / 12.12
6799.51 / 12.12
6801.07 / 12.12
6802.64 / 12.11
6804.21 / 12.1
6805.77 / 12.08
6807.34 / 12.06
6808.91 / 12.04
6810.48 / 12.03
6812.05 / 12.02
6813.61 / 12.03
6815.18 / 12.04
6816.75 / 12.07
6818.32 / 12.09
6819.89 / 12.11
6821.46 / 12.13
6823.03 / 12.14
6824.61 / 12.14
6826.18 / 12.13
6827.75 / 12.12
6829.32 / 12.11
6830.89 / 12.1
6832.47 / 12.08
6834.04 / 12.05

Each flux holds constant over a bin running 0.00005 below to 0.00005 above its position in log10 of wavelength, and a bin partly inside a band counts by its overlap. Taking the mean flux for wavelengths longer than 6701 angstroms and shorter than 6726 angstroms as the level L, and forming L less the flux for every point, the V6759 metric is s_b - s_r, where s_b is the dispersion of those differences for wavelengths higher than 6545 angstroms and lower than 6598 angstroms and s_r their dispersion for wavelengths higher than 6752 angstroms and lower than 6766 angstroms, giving 0.61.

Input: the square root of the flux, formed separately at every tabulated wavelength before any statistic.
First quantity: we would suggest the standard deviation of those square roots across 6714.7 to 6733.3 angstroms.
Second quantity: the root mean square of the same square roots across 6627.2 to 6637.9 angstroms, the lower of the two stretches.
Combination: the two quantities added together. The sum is 3.53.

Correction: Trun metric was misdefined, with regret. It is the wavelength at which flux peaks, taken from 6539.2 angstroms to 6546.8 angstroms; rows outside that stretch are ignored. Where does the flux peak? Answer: 6540.00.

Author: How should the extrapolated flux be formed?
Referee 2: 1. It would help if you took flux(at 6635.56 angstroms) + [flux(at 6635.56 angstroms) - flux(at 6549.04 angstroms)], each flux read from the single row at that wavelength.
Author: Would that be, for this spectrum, 12.5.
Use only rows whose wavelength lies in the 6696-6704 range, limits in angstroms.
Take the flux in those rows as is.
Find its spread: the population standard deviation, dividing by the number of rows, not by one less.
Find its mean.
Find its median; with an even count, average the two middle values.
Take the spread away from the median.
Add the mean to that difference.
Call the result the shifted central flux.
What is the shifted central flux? 24.7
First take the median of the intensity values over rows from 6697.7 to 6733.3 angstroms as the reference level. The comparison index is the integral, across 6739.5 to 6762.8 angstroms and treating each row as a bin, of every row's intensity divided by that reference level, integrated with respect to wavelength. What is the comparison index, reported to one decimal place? 23.1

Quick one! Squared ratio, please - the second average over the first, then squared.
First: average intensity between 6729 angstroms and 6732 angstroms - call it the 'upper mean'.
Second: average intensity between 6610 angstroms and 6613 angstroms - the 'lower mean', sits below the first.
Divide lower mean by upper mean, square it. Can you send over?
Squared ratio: 1.04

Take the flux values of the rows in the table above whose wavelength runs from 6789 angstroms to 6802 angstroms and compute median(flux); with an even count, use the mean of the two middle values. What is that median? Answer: 12.1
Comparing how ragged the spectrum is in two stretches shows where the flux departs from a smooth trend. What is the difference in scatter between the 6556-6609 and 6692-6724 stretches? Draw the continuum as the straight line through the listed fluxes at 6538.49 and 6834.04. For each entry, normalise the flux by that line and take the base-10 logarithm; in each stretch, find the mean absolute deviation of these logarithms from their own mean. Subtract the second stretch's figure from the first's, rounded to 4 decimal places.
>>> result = 0.0195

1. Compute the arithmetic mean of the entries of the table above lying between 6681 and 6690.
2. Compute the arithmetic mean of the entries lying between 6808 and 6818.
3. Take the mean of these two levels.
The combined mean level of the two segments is 12.3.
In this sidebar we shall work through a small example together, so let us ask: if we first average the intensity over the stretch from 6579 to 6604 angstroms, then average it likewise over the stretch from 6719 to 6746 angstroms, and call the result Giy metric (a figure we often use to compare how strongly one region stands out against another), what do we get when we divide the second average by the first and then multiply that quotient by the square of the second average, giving 148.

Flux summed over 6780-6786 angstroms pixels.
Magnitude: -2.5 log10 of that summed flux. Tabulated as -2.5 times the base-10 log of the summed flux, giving -4.23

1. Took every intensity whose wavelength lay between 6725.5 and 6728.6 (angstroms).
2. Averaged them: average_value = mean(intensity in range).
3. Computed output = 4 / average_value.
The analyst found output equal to 0.325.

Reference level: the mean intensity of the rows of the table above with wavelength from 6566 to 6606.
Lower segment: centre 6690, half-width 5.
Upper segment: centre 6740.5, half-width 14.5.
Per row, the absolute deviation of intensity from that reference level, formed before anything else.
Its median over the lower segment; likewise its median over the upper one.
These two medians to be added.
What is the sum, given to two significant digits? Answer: 0.23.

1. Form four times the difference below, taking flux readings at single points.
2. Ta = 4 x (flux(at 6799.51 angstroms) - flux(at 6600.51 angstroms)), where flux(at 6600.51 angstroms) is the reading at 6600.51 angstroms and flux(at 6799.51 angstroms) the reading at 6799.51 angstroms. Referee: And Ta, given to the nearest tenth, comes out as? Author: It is -1.6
